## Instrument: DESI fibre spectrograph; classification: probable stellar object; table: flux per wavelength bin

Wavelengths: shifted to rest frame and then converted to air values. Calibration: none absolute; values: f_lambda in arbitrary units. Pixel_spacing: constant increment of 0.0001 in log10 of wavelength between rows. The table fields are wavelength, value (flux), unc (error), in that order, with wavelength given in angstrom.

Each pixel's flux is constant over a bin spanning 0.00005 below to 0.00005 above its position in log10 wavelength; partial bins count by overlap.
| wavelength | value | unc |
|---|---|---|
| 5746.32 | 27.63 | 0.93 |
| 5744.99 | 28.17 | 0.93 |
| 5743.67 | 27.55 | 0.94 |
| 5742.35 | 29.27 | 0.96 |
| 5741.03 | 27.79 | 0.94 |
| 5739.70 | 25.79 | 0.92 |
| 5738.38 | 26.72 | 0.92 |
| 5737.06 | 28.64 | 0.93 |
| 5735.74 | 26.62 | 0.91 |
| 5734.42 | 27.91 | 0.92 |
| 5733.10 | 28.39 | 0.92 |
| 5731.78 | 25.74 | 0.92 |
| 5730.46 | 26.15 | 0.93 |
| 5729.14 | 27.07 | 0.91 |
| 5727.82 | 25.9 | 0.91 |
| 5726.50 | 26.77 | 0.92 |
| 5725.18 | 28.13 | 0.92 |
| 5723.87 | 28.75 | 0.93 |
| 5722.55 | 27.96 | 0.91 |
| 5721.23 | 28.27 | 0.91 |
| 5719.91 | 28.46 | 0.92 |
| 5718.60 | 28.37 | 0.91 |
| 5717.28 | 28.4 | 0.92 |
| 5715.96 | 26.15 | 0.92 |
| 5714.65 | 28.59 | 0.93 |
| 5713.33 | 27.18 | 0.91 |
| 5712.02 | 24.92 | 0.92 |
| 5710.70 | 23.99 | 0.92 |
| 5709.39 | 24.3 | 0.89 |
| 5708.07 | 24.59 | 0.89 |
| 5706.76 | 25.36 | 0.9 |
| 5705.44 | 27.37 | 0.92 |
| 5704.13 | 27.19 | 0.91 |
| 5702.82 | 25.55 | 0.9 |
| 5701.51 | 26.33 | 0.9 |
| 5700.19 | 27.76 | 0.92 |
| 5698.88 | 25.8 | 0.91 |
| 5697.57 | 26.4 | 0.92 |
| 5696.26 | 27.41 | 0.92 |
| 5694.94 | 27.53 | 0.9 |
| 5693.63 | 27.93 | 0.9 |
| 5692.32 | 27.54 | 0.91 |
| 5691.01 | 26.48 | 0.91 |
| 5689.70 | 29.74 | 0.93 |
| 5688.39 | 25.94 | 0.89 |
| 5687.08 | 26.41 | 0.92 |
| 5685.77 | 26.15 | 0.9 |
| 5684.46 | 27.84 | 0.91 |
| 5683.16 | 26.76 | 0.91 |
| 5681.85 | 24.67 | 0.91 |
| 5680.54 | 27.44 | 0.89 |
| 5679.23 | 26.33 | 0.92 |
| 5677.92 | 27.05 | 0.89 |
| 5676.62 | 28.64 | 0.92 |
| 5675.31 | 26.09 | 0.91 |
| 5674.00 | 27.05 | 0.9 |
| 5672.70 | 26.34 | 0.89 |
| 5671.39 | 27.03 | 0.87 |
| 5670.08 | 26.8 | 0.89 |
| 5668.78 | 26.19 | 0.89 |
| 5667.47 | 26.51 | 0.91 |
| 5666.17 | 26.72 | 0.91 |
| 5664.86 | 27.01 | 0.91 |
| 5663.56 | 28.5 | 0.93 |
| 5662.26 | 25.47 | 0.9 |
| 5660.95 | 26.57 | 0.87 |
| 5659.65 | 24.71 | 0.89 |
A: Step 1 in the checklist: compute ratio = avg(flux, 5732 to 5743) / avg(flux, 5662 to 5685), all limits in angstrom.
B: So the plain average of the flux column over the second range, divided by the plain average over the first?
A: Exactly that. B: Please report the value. 1.03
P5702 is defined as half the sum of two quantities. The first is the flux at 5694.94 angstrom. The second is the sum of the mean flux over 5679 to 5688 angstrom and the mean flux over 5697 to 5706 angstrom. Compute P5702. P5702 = 40.3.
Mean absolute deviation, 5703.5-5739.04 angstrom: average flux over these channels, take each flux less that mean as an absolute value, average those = 1.21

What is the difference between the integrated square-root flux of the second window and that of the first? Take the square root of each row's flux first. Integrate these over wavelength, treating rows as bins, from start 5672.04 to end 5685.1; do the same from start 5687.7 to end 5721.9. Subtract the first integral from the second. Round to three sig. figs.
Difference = 109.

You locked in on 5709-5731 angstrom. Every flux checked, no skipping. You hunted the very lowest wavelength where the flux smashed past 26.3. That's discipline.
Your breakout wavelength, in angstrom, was 5713.33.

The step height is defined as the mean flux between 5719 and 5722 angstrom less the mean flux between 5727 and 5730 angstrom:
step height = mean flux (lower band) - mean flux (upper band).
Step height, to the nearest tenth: 1.9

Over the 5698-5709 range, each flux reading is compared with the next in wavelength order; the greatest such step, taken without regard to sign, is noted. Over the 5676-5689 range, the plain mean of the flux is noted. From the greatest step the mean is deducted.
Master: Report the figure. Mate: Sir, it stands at -24.7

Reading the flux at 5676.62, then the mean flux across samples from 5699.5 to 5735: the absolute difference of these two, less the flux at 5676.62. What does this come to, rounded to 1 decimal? -26.9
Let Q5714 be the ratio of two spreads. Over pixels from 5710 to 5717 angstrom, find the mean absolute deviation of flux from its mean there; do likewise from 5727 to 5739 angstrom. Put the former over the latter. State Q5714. 1.6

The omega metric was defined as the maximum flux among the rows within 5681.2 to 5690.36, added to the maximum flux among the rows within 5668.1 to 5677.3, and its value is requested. 58.4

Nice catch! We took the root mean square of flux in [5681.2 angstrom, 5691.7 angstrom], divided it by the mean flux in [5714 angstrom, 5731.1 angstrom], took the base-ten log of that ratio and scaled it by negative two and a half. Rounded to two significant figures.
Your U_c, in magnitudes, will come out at 0.033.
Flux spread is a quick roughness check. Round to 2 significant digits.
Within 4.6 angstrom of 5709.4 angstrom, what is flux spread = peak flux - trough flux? 3.4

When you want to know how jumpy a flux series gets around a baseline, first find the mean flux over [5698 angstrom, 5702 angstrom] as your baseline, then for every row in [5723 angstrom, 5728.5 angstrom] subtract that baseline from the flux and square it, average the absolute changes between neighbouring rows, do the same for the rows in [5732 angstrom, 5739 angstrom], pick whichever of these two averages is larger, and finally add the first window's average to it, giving 4.5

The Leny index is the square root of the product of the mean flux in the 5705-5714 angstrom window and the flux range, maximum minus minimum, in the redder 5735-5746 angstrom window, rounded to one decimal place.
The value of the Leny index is 9.4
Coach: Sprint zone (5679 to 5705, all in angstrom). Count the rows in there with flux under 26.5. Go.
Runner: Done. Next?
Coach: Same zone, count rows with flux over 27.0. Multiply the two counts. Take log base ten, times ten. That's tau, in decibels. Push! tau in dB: 19.5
